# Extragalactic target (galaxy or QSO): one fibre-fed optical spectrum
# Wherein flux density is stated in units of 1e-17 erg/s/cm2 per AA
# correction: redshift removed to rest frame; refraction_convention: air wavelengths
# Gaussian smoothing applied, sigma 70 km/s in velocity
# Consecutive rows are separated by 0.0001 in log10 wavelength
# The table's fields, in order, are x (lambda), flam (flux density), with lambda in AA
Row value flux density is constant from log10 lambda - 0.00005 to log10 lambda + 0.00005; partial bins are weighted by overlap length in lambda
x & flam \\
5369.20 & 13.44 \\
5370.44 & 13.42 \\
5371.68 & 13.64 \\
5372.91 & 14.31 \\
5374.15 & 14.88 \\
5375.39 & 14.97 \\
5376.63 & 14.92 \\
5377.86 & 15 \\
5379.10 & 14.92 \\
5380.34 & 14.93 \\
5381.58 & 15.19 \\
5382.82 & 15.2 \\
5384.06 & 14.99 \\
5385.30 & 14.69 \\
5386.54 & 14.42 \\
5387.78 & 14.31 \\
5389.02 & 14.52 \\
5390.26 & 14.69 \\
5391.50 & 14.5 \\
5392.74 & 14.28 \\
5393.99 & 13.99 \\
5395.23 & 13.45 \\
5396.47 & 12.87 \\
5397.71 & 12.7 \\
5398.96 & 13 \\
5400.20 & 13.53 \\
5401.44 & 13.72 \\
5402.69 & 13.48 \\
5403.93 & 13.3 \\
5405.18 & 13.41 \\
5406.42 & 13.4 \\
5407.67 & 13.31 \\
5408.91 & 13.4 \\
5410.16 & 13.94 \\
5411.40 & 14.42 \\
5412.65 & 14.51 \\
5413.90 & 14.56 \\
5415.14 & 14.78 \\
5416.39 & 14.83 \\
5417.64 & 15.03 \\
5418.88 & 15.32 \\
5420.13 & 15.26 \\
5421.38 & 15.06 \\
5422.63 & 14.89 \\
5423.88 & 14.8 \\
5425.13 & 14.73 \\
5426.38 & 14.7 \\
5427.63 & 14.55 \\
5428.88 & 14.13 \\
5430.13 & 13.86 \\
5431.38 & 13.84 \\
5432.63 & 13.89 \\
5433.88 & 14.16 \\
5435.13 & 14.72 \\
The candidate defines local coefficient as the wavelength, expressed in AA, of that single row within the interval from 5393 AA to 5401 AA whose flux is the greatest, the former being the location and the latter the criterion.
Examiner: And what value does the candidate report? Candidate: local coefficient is 5393.99 AA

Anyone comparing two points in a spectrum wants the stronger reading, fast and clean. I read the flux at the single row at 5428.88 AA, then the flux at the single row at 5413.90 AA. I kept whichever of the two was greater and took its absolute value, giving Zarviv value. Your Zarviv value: 14.6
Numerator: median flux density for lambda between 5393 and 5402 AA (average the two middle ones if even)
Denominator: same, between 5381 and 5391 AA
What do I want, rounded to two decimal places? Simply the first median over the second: 0.92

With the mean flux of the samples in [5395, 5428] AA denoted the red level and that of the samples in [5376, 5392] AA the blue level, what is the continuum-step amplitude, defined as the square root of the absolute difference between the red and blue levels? 0.83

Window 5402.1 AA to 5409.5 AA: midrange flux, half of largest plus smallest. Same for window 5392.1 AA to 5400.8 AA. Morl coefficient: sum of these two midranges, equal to 26.9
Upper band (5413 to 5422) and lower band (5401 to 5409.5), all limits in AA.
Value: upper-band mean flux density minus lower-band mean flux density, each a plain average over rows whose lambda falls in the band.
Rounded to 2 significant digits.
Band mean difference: 1.5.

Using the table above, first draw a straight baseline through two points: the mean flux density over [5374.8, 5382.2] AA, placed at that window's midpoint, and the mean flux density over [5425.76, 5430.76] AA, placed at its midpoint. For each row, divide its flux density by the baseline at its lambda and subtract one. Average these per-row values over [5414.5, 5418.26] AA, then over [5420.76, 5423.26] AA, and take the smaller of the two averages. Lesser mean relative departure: 0.028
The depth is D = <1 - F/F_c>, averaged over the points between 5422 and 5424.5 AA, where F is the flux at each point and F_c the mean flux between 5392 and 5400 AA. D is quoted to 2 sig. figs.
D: -0.11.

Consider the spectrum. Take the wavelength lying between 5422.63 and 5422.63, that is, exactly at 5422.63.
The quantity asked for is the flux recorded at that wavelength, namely 14.89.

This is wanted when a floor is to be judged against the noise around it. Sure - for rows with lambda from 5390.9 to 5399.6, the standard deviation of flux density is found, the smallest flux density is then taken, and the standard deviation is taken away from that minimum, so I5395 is 12.0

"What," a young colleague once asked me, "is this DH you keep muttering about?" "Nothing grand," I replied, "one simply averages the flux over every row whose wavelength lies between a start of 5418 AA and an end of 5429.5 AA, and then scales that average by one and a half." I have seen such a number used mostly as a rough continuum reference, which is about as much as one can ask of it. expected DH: 22.2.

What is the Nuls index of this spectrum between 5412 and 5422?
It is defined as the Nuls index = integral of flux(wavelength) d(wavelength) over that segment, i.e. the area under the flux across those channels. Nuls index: 149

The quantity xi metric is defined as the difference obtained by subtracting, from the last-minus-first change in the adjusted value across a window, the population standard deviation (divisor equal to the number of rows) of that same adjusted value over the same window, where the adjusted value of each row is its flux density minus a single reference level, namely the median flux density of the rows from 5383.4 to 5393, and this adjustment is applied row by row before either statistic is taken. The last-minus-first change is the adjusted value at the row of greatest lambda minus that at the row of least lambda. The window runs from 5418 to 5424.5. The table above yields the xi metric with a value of -0.72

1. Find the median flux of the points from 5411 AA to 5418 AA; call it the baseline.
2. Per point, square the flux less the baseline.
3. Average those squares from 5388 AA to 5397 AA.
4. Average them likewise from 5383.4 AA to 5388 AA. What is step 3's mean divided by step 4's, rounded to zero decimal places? 10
